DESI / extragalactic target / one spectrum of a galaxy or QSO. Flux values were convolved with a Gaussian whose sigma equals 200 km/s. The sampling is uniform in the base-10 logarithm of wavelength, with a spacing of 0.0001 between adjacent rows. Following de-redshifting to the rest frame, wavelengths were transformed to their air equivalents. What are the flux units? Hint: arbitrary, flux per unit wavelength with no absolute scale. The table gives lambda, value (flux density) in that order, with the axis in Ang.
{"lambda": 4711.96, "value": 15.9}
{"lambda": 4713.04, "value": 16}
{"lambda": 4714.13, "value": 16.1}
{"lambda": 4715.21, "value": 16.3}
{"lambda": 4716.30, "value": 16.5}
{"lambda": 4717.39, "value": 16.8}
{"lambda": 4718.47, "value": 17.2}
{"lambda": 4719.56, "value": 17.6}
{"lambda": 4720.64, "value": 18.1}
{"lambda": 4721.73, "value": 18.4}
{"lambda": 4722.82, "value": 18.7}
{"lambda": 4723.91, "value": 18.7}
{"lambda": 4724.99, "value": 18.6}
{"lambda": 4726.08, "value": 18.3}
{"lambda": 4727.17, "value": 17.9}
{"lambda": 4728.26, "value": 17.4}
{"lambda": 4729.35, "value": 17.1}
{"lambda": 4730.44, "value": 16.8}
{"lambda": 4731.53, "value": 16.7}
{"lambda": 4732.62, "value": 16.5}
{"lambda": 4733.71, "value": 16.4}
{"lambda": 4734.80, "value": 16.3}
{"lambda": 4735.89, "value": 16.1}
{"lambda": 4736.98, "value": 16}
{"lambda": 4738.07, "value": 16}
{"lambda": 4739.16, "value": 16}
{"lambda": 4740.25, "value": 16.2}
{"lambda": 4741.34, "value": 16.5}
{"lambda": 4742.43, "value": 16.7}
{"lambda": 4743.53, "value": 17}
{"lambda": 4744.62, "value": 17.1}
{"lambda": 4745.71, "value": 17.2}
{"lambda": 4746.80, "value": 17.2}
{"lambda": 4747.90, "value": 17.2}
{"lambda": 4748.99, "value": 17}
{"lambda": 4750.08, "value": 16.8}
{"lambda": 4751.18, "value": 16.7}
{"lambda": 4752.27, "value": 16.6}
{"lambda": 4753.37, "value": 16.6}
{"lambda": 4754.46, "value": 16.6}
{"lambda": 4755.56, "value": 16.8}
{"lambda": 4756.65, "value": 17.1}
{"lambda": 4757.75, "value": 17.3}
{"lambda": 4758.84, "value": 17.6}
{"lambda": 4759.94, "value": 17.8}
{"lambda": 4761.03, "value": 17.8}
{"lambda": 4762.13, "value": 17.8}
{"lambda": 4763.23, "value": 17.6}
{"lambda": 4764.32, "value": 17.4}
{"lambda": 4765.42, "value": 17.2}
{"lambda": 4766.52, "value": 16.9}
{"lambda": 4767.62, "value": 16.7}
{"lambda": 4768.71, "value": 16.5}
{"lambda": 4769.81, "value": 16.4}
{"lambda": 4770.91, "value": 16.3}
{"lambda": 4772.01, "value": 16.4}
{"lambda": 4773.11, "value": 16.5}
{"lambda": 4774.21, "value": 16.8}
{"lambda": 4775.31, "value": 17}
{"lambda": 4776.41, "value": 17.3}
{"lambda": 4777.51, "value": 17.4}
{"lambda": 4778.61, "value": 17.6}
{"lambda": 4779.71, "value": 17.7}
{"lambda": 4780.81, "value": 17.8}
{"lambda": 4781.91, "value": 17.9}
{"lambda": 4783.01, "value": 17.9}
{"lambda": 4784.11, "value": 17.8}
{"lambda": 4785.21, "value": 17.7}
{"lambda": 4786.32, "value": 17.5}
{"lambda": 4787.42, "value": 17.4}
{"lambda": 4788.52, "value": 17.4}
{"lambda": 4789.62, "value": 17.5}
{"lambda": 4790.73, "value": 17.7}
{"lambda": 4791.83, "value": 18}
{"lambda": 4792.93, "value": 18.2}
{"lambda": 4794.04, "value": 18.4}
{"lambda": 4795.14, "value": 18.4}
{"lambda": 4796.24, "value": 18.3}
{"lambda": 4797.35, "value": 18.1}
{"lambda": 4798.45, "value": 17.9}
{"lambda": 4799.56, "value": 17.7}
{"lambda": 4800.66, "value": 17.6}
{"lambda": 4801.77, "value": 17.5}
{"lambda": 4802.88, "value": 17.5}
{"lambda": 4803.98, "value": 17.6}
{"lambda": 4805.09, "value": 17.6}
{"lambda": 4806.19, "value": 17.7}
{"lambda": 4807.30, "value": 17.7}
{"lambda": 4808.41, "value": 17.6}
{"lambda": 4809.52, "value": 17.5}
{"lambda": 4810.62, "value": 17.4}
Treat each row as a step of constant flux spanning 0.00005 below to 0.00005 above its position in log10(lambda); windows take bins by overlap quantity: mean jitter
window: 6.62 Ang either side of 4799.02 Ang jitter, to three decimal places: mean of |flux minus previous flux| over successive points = 0.109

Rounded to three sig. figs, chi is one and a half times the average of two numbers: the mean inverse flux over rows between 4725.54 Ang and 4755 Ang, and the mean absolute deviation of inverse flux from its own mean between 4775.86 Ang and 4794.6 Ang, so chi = 0.0453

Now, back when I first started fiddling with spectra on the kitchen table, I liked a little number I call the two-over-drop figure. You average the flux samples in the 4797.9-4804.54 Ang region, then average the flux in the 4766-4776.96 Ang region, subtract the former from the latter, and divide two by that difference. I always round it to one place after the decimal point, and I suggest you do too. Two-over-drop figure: -2.1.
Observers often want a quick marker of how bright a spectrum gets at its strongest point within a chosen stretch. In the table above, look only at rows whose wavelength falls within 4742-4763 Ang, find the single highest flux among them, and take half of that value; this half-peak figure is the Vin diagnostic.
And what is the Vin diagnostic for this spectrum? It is 8.90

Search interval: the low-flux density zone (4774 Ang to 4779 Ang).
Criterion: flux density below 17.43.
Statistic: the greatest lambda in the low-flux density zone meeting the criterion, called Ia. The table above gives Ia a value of 4777.51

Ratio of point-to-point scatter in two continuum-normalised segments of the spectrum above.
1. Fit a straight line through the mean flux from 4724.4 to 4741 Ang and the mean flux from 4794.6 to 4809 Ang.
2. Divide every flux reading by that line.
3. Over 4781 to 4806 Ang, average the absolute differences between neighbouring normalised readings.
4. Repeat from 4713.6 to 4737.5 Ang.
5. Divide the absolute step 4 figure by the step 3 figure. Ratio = 2.2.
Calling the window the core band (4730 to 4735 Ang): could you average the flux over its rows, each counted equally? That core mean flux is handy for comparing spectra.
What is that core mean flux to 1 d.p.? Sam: 16.5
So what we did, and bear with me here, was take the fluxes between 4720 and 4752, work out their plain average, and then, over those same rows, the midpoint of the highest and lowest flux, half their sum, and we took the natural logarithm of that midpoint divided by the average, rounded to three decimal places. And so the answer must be 0.015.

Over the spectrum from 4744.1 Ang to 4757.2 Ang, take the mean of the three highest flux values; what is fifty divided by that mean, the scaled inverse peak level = 2.91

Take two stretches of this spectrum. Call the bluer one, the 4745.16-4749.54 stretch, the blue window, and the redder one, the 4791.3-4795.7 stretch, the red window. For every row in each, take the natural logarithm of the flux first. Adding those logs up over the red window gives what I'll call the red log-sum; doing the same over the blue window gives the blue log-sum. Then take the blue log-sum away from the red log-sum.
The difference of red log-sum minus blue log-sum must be 0.25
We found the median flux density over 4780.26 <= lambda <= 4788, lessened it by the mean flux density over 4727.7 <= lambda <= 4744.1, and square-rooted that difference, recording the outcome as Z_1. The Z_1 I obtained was 1.1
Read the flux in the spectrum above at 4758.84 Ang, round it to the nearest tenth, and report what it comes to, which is 17.6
